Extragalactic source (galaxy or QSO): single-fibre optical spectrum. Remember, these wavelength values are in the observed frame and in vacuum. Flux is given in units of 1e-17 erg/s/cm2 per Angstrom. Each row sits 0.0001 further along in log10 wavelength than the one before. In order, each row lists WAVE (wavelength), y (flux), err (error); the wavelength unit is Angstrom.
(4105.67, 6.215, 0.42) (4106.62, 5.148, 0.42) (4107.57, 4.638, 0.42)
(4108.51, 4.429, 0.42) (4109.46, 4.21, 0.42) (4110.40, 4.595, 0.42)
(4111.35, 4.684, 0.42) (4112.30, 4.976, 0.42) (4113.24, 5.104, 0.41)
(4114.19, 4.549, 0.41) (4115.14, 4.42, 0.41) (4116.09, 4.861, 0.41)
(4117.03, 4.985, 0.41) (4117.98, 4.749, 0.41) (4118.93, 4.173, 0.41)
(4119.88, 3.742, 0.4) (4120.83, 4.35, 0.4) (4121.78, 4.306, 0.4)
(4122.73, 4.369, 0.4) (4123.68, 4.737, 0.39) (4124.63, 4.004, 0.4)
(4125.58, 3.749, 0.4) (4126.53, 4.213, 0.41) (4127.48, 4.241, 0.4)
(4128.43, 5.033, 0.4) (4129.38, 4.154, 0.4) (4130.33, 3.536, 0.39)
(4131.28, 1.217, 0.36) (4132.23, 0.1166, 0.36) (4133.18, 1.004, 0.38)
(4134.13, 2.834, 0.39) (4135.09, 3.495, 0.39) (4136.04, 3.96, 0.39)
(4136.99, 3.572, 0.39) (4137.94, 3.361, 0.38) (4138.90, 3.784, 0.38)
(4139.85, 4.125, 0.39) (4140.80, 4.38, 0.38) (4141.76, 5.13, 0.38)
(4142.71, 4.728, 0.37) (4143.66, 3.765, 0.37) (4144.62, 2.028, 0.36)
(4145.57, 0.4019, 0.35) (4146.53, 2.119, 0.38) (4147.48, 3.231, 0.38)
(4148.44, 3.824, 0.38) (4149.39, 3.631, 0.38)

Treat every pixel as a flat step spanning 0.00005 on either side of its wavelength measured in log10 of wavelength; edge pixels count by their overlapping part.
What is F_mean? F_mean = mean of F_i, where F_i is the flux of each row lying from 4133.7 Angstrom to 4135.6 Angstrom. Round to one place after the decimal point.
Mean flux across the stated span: 3.2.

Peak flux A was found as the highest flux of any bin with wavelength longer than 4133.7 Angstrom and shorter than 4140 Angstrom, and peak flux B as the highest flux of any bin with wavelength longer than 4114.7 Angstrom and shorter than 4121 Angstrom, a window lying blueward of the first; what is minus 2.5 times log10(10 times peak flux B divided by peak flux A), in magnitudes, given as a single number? -2.71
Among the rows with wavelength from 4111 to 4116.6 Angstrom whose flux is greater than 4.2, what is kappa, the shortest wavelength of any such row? 4111.35 Angstrom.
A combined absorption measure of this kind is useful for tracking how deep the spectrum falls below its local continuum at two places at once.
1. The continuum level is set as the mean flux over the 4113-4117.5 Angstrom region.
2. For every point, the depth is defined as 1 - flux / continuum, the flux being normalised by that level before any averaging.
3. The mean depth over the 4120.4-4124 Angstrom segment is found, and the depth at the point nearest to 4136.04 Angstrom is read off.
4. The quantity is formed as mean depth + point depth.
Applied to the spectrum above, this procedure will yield 0.2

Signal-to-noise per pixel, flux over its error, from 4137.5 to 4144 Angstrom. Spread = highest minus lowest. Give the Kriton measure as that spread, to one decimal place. 4.7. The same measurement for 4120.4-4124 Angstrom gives 1.4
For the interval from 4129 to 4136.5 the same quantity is 10.1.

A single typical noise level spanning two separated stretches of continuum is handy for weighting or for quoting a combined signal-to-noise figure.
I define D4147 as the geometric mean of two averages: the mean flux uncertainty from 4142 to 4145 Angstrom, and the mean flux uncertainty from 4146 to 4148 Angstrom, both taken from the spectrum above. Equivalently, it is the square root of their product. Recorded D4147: 0.373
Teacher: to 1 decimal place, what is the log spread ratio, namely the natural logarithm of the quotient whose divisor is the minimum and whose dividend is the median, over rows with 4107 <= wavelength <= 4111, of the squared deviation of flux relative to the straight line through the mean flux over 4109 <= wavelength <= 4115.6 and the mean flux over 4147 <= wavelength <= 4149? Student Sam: 1.7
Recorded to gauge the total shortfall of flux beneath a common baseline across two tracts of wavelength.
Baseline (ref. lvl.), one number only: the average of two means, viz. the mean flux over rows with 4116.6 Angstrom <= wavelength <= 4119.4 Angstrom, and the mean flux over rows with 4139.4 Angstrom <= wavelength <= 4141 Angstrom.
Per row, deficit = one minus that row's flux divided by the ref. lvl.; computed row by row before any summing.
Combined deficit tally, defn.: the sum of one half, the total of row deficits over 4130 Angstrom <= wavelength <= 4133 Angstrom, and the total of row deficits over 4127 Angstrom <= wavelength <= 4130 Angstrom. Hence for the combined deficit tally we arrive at 2.4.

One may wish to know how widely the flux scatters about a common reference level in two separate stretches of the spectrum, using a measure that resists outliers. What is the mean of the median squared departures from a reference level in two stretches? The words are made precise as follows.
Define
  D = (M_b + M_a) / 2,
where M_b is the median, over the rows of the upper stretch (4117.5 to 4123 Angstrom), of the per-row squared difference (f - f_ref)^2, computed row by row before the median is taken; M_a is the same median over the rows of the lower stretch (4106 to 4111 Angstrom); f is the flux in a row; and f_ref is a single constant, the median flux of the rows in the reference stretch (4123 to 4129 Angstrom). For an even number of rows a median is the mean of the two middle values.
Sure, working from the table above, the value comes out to 0.08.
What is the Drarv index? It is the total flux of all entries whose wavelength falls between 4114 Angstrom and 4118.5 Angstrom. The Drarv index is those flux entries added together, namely 24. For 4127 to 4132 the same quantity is 18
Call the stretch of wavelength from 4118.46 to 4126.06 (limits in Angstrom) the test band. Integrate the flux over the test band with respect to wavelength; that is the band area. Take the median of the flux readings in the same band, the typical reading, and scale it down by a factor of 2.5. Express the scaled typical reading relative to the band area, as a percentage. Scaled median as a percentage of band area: 5.3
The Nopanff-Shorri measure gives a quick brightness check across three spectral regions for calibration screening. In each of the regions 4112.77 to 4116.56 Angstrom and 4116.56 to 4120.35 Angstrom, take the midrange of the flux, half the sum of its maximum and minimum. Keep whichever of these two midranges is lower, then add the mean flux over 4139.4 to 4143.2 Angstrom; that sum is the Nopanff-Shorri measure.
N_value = 9.0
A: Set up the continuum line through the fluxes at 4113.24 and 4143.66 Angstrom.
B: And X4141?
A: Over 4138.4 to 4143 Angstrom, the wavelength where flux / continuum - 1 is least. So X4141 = 4138.90 Angstrom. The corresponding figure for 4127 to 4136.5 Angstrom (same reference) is 4132.23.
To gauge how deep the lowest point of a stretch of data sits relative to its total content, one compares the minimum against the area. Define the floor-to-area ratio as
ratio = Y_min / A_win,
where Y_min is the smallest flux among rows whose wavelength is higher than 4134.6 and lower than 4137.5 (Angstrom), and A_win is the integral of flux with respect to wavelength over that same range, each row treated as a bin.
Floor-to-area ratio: 0.33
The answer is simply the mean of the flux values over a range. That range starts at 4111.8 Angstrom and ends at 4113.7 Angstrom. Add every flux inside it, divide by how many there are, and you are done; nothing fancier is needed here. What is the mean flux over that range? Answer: 5.0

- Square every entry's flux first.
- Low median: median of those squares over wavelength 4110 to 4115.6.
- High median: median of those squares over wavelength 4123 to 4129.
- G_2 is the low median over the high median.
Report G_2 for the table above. 1.2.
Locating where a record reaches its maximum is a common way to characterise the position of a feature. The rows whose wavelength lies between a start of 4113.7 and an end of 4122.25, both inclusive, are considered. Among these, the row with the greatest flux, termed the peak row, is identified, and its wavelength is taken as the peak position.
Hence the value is 4117.03 Angstrom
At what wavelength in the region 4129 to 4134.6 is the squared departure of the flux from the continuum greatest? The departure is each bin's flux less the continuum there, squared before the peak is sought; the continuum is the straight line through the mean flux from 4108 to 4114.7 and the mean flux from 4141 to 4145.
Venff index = 4132.23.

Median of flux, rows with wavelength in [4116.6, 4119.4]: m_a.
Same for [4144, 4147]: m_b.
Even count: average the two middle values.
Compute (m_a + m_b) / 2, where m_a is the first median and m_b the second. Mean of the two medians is 3.4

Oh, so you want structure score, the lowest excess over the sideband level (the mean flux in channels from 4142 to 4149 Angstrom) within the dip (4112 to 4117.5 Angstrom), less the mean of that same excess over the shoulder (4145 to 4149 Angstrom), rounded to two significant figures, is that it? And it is 2.0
